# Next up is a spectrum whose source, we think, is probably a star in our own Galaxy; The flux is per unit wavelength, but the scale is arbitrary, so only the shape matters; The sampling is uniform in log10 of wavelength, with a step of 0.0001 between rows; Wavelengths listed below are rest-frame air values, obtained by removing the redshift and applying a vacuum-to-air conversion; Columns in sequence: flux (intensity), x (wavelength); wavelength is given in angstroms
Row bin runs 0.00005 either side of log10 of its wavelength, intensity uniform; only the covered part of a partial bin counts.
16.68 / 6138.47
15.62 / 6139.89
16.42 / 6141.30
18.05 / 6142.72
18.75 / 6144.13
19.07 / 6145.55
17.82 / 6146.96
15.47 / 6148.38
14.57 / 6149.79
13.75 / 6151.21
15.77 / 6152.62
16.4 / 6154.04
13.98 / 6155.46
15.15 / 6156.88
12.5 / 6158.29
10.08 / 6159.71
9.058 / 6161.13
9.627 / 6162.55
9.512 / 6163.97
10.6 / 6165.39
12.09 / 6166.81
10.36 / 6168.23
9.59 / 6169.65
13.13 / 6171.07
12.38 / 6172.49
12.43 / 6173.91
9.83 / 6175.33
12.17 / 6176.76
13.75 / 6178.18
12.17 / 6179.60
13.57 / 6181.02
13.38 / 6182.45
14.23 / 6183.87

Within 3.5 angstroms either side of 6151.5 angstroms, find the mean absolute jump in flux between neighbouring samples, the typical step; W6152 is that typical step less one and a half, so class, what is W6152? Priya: -0.4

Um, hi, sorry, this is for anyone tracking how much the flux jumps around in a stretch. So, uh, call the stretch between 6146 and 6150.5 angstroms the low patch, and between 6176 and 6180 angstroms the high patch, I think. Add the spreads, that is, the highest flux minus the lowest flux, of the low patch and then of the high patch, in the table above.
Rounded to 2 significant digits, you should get 4.8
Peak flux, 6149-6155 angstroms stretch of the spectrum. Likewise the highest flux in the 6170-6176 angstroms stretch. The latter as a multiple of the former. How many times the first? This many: 0.80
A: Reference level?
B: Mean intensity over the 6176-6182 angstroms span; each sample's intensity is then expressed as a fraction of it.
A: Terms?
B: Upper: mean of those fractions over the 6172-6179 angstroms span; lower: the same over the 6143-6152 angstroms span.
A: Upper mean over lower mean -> 0.7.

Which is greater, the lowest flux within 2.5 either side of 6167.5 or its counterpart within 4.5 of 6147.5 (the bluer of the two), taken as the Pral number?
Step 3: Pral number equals 14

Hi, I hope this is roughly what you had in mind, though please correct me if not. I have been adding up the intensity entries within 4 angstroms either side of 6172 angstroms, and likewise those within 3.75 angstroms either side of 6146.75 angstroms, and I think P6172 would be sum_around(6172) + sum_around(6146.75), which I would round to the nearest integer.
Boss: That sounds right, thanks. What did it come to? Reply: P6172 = 153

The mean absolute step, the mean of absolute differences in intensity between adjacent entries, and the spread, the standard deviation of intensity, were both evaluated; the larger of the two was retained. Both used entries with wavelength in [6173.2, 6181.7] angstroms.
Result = 1.9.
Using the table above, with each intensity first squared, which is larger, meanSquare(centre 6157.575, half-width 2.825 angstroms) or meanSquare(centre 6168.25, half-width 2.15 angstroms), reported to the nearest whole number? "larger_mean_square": 171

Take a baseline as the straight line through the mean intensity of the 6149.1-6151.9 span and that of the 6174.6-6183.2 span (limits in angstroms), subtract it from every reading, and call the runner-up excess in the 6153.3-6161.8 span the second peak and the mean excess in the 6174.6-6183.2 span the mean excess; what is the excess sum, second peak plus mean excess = 1.4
